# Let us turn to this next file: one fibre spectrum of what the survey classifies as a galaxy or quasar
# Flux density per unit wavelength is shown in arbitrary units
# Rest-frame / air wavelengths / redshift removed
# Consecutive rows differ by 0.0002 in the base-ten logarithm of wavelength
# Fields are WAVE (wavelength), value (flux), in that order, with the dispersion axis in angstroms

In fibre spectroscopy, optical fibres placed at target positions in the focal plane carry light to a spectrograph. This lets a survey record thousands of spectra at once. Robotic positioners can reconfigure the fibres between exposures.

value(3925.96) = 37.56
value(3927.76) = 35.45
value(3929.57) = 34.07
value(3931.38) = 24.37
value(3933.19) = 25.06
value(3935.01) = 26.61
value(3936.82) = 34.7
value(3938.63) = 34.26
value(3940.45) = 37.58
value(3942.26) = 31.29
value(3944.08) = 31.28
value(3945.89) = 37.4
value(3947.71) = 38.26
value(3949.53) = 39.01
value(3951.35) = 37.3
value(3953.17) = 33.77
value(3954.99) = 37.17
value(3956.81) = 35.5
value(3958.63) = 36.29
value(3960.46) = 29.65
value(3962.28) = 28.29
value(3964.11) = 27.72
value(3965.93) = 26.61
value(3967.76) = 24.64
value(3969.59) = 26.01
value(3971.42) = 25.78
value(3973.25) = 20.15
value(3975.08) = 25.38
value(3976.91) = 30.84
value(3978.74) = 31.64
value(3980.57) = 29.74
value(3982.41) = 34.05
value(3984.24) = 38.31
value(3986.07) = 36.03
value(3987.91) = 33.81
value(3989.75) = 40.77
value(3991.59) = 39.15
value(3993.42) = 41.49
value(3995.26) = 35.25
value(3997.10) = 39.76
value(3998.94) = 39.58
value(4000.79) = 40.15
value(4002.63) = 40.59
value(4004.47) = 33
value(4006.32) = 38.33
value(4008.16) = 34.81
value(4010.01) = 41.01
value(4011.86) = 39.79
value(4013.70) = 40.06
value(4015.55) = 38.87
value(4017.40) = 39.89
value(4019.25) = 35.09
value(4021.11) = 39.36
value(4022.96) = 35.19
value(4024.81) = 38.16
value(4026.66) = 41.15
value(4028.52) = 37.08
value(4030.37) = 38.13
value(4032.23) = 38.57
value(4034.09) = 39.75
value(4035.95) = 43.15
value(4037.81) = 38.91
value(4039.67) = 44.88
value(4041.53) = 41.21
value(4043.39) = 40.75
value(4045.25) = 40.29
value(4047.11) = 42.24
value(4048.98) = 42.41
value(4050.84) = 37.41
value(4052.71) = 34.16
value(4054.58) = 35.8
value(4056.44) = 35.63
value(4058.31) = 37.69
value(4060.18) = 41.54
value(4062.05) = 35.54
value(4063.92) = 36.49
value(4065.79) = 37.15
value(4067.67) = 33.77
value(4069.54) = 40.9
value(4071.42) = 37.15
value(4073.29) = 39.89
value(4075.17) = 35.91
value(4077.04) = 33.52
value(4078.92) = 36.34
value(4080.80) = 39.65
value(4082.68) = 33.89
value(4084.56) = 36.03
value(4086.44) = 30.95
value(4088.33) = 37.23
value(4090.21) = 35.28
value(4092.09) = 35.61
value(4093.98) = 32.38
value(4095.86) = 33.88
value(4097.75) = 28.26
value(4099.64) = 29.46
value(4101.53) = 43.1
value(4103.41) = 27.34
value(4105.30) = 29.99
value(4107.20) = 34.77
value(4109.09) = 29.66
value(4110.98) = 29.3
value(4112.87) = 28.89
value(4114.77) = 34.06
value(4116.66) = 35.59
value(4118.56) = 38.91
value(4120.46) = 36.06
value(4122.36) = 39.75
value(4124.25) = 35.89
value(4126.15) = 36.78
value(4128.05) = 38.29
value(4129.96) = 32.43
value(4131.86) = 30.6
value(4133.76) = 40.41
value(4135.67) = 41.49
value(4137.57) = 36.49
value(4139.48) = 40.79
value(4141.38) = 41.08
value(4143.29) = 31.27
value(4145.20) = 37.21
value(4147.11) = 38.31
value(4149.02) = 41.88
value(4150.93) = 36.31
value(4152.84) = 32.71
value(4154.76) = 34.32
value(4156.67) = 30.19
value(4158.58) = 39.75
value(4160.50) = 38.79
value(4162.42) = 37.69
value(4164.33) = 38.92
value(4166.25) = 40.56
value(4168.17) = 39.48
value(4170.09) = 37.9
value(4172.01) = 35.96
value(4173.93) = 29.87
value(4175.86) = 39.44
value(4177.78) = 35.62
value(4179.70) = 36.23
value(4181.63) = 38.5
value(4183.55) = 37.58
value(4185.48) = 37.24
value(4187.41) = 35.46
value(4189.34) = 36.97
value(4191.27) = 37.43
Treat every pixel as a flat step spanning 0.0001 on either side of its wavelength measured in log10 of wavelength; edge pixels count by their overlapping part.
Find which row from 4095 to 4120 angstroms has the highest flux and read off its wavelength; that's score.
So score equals 4101.53 angstroms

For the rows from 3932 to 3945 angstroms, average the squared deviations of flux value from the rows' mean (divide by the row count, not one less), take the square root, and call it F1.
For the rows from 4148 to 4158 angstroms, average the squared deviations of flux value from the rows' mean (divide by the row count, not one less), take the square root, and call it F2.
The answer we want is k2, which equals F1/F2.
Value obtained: 1.05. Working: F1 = 4.1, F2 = 3.9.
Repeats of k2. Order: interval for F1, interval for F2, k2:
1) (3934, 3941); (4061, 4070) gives 1.72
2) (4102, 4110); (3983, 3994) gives 1.02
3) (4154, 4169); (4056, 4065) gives 1.47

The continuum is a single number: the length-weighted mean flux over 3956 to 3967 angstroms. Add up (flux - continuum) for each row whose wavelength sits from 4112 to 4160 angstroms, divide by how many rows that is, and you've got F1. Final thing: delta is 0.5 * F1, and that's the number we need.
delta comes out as 2.9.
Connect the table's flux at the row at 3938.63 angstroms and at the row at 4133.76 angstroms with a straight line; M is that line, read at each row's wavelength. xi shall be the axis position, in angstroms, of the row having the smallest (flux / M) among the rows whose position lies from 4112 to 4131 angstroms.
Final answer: 4112.87 angstroms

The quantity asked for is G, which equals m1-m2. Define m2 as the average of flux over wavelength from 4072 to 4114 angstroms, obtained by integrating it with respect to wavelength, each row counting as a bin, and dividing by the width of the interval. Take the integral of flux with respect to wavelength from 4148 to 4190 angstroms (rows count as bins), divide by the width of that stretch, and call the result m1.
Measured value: 3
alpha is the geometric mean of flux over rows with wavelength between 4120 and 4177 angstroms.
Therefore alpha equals 36.9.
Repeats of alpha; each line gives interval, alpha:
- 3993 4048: 39.1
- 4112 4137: 35.9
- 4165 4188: 36.9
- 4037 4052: 41.0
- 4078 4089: 35.6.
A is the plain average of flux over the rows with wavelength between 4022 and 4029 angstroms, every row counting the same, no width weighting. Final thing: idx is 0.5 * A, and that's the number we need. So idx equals 18.9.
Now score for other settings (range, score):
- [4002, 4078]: 4039.67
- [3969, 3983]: 3982.41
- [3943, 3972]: 3949.53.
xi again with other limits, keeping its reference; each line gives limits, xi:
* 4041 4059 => 4052.71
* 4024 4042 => 4028.52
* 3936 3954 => 3944.08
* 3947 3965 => 3964.11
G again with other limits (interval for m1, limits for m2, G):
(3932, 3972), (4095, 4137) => -2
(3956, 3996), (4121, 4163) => -5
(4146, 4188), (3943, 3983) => 6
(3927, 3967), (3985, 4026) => -5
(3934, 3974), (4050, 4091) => -5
